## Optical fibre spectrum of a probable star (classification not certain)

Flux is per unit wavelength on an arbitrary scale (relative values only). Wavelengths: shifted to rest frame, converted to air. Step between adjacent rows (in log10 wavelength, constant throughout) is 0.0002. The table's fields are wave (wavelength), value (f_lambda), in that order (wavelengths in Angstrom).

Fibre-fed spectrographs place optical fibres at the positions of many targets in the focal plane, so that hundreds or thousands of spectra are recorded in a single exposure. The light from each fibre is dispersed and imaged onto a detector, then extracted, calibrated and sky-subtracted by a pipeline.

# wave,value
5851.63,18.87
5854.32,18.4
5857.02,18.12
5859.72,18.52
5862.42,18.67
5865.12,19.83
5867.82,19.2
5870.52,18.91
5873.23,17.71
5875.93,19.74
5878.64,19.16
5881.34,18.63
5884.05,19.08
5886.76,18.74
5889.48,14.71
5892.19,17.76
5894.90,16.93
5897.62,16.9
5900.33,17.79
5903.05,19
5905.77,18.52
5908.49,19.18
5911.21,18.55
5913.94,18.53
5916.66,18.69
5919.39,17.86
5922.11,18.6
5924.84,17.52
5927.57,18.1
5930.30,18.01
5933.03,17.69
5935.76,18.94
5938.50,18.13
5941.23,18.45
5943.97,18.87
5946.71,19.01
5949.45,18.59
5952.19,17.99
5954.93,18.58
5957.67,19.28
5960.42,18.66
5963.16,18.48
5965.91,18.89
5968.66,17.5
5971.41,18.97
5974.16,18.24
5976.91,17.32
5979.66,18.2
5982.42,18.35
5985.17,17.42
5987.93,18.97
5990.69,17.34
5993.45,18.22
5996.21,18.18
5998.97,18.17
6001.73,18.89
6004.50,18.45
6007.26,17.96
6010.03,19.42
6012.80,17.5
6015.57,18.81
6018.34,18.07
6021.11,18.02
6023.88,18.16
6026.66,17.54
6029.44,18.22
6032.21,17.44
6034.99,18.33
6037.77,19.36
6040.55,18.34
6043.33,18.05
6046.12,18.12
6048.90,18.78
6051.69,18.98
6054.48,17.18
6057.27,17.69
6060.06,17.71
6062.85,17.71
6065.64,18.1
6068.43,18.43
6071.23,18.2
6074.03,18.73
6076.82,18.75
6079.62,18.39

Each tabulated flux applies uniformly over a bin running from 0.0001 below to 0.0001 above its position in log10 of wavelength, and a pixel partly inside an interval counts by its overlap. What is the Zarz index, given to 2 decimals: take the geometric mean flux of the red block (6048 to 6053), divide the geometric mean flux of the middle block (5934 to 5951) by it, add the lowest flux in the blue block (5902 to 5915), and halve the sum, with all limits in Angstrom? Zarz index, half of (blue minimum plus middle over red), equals 9.75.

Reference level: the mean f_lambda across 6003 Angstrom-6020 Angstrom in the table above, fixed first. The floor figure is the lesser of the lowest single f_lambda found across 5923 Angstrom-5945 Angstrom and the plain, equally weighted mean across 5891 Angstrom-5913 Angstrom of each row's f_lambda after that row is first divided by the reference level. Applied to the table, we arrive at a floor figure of 0.98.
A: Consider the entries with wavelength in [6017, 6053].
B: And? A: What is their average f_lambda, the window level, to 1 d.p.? 18.3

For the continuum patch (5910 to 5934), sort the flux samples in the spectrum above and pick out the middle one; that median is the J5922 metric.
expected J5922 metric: 18.1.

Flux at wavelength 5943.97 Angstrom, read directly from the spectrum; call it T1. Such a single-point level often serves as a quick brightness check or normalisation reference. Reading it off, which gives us 18.87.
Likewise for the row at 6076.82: 18.75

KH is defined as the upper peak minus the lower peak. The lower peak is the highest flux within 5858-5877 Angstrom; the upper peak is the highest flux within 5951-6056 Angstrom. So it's -0.41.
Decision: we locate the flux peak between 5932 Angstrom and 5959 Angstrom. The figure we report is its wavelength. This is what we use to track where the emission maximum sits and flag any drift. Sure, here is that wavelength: 5957.67 Angstrom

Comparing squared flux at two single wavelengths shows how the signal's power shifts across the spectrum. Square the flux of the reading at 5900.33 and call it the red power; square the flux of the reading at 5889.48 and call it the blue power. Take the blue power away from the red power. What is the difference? 100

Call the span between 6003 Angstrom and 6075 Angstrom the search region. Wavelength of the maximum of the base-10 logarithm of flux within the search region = 6010.03 Angstrom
